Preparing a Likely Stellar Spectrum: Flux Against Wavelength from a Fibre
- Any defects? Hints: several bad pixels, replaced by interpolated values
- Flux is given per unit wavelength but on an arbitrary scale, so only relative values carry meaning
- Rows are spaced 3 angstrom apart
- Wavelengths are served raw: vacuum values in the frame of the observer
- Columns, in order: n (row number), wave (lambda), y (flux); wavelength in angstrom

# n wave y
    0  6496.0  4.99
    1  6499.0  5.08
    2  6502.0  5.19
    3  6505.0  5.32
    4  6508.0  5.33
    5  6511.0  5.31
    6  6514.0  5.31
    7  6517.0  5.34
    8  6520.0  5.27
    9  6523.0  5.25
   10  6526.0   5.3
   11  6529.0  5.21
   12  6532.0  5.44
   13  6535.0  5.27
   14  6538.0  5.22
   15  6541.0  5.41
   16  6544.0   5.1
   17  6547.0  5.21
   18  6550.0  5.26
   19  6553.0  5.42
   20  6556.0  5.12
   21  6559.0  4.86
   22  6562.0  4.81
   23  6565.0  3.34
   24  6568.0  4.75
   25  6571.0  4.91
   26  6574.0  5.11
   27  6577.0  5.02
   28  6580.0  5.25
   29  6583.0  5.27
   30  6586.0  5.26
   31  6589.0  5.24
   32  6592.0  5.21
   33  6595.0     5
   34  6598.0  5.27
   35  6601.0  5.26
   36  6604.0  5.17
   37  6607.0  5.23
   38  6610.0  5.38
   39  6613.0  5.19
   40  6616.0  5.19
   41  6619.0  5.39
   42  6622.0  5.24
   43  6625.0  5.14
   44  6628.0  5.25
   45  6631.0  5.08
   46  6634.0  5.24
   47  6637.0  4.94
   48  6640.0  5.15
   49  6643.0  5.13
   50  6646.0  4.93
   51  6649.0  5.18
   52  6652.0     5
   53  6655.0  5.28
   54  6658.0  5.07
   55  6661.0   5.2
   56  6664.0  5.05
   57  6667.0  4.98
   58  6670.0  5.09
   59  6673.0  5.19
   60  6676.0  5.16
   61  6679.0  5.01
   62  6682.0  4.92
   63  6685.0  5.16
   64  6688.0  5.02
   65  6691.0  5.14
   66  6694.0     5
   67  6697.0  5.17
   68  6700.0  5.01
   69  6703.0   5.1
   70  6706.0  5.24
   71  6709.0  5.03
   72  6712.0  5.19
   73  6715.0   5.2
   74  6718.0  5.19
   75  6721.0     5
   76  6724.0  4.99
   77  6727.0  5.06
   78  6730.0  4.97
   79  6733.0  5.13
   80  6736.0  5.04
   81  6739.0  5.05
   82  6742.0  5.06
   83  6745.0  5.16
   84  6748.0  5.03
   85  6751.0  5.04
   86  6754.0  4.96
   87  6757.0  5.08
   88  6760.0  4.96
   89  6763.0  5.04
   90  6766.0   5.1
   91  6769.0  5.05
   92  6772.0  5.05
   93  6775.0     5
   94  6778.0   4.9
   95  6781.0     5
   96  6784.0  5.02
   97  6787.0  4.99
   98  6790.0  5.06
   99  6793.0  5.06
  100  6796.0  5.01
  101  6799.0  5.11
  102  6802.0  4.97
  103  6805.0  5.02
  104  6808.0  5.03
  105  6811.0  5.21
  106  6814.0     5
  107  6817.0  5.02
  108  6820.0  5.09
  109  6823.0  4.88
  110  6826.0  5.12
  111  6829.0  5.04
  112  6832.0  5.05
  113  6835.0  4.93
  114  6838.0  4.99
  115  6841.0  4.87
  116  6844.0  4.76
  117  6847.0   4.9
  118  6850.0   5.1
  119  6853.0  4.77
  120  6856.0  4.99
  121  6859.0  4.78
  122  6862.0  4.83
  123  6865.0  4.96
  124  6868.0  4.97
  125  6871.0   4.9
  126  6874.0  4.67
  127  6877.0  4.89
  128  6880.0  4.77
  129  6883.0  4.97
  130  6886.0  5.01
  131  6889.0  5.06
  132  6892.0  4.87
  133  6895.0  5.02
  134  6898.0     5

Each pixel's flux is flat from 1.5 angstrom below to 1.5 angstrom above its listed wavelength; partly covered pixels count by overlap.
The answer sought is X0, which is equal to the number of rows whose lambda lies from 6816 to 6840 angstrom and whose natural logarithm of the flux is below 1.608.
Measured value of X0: 3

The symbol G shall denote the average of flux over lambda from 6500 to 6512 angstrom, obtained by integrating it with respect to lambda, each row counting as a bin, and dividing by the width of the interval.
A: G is 5.28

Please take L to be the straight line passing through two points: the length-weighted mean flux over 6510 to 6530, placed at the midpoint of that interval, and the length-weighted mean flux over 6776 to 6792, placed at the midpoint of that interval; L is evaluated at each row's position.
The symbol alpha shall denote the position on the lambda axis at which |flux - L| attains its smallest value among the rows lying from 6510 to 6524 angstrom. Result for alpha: 6511.0 angstrom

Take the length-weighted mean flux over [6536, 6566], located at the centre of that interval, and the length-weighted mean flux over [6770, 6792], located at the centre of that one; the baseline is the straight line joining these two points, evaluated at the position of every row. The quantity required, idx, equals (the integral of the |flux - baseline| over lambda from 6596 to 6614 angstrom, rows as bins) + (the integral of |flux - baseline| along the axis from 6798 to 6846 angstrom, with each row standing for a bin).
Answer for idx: 8.1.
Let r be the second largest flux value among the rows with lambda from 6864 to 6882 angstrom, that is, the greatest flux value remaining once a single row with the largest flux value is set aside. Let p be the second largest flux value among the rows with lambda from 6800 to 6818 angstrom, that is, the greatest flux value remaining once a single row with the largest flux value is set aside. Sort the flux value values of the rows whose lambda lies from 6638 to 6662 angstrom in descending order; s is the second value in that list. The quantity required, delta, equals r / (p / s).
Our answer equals 5.13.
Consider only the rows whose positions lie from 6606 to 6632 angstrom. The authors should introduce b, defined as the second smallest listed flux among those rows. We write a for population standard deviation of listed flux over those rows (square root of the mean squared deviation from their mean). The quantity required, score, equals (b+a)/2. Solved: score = 2.62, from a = 0.096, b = 5.14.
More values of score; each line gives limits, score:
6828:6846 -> 2.49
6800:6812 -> 2.56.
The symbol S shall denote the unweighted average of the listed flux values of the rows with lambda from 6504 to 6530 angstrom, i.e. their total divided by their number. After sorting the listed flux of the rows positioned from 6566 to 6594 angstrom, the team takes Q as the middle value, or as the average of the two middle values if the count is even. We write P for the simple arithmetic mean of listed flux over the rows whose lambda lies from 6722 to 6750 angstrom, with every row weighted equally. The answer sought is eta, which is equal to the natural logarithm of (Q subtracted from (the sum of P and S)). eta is 1.637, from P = 5.05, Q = 5.21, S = 5.29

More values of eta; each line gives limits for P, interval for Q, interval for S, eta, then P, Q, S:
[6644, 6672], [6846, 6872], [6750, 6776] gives 1.652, 5.09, 4.90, 5.03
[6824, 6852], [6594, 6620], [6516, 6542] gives 1.618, 4.97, 5.23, 5.30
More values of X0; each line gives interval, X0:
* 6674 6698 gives 1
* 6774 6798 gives 2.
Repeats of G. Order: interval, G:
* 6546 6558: 5.24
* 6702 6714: 5.14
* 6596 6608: 5.22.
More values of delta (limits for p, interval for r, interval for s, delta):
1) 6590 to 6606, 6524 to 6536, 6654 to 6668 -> 5.24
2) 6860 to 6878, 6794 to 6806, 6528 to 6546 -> 5.48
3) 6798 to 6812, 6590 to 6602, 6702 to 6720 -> 5.35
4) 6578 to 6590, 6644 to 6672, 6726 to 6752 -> 5.07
